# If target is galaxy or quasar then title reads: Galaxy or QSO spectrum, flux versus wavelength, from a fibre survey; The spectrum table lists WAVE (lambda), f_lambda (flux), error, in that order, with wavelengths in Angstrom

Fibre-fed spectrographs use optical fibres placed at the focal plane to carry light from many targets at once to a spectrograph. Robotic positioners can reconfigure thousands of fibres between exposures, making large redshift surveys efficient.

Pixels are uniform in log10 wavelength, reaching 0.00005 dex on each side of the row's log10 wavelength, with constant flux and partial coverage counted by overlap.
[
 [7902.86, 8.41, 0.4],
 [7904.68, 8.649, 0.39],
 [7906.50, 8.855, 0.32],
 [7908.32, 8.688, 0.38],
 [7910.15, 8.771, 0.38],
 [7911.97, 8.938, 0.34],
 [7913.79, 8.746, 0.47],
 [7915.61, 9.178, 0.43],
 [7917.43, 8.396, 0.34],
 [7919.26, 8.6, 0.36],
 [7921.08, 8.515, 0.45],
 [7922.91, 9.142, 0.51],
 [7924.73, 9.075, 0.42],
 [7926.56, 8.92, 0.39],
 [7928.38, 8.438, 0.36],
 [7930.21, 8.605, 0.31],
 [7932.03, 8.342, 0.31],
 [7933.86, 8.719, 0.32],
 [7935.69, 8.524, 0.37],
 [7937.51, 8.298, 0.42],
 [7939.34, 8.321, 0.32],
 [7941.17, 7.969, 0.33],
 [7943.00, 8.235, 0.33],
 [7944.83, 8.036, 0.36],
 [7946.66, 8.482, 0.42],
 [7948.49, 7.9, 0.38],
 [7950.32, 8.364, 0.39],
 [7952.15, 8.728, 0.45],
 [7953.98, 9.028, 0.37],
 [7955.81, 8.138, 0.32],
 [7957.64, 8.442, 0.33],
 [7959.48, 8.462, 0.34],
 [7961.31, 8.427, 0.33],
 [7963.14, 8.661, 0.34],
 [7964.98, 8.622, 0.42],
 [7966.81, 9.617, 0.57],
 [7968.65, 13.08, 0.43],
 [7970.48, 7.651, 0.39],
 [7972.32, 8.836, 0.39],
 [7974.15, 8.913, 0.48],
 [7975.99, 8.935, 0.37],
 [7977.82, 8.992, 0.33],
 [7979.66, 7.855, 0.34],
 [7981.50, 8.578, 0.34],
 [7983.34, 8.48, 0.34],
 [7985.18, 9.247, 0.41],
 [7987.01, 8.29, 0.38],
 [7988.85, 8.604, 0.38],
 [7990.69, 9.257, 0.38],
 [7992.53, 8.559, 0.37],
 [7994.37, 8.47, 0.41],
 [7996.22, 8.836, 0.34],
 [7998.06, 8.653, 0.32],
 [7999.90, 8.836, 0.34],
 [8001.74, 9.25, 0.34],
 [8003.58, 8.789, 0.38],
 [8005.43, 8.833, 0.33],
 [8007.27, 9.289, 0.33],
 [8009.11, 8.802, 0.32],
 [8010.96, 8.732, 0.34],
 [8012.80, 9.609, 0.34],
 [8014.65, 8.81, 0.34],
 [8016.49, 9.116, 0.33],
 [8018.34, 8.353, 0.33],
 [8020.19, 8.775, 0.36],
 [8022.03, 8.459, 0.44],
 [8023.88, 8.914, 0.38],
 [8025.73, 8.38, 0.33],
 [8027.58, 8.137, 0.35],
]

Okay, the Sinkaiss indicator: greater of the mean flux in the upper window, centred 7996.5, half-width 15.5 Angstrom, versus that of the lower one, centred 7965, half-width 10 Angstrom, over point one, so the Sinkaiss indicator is 89.9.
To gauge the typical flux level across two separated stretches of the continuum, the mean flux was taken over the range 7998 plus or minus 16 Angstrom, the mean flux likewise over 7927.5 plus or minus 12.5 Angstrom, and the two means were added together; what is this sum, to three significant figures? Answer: 17.5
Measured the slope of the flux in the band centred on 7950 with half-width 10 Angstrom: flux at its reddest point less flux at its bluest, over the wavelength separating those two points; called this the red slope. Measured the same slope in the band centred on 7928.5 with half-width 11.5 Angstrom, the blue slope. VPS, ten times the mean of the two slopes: 0.1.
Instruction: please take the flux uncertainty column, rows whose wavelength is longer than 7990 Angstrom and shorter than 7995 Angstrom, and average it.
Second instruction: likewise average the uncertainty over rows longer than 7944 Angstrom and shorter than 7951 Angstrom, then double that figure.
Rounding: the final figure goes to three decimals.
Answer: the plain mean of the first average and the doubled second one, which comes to 0.581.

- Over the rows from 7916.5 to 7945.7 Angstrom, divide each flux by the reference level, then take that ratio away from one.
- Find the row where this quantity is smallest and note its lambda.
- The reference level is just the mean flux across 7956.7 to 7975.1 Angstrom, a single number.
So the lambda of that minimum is 7922.91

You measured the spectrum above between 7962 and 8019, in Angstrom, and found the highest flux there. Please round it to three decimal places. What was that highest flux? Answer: 13.080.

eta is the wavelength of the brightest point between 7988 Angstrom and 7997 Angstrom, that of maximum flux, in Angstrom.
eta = 7990.69 Angstrom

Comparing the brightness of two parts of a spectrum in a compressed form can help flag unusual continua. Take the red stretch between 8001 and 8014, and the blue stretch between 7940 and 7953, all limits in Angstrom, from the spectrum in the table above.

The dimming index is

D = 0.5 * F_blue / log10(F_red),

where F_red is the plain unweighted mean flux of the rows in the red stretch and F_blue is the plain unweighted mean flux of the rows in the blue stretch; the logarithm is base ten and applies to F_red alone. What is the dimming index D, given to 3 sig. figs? 4.31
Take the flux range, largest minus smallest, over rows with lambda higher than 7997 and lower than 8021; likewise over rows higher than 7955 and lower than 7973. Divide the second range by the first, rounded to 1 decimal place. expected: 4.3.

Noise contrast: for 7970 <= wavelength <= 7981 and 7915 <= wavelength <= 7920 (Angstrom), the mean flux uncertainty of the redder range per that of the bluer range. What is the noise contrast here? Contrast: 1.02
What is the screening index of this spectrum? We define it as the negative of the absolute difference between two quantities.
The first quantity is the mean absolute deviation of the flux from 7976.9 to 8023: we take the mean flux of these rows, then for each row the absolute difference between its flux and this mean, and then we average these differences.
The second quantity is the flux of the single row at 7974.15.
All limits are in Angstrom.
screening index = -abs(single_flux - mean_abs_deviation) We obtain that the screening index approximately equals -8.63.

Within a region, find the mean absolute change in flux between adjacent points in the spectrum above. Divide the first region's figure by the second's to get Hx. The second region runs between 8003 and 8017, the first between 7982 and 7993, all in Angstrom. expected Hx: 1.6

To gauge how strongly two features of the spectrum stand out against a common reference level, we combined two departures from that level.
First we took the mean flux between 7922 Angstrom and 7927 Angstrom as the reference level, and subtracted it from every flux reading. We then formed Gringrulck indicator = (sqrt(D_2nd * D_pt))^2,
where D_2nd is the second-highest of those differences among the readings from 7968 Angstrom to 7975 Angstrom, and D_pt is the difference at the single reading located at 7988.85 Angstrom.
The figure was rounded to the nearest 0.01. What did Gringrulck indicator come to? 0.06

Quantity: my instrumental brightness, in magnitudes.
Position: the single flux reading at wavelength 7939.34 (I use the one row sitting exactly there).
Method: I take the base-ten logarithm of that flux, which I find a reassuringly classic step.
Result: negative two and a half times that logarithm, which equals -2.30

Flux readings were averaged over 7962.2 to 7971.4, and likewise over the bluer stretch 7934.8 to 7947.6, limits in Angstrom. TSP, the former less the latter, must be 1.3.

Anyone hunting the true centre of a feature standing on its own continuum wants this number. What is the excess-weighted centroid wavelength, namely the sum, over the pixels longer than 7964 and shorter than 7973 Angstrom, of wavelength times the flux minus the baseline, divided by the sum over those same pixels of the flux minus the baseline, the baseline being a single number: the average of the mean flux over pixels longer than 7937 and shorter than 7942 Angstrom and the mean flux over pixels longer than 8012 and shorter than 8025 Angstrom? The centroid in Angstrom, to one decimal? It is 7968.1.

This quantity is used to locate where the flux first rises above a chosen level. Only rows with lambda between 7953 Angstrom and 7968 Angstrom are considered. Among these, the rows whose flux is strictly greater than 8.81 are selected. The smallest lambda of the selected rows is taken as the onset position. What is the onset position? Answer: 7953.98 Angstrom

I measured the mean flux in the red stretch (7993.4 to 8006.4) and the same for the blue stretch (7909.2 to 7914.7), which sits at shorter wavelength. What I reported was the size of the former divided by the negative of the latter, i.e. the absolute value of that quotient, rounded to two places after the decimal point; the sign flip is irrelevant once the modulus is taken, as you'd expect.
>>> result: 1.00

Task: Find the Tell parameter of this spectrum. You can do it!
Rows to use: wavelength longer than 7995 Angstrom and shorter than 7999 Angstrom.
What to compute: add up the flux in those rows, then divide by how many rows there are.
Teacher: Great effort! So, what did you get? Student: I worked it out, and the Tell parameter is 8.7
